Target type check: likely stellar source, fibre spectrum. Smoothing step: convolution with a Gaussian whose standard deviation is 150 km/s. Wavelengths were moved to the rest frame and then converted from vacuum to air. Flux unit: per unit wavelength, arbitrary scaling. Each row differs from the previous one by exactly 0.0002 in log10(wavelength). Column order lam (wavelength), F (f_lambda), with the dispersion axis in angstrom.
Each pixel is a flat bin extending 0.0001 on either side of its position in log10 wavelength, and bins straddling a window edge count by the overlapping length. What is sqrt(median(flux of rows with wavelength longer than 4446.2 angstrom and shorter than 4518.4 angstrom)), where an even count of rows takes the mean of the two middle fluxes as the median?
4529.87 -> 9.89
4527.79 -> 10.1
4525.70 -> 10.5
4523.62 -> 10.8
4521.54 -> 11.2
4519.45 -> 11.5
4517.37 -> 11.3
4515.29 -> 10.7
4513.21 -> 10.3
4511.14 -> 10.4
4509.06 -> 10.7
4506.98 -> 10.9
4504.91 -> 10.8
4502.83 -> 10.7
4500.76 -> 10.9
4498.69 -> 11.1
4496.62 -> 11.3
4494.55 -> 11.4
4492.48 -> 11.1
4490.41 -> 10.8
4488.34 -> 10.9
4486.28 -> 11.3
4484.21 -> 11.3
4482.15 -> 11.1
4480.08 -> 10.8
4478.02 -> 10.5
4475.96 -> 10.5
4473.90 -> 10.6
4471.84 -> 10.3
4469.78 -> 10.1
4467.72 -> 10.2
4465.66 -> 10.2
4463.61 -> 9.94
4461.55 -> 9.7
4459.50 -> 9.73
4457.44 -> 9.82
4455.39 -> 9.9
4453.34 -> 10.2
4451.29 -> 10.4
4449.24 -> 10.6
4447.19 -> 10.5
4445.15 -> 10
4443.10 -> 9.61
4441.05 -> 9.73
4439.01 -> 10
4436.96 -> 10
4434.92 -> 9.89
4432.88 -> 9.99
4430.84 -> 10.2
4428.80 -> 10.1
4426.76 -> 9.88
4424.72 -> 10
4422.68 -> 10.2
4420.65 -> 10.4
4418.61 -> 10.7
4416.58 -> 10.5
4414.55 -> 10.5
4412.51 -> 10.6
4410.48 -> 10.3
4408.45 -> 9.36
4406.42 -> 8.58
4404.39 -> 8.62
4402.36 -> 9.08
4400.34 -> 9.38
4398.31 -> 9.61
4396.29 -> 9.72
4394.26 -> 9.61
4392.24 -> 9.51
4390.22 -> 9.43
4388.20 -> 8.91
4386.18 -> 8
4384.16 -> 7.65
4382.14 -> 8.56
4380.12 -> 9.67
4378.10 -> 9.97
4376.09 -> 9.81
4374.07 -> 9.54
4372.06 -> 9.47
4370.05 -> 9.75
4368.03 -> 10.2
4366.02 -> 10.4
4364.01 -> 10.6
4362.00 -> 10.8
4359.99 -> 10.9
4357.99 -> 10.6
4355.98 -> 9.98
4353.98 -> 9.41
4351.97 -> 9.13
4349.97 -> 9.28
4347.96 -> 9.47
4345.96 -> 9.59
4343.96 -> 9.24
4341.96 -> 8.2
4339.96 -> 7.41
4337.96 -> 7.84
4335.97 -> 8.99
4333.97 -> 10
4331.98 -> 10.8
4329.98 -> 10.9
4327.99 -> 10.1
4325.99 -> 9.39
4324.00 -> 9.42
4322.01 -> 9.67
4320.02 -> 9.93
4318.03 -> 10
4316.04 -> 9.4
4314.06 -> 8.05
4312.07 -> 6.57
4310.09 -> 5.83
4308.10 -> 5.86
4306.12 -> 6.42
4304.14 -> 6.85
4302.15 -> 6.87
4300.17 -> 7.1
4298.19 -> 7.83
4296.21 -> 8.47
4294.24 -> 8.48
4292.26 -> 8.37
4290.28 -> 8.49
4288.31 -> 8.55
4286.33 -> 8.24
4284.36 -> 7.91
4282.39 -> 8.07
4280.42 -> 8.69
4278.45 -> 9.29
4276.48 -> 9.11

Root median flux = 3.26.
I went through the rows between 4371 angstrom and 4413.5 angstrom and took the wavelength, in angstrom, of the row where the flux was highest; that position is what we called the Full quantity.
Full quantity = 4412.51 angstrom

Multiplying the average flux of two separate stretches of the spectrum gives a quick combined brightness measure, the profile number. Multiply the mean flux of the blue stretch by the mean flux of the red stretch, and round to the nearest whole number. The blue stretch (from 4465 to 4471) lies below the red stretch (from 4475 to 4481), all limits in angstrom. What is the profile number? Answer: 108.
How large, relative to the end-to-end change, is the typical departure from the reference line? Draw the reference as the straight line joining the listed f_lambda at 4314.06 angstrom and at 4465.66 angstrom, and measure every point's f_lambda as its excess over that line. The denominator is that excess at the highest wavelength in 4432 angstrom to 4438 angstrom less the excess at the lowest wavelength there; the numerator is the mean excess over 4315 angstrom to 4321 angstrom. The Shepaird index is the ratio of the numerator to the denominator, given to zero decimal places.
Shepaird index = -35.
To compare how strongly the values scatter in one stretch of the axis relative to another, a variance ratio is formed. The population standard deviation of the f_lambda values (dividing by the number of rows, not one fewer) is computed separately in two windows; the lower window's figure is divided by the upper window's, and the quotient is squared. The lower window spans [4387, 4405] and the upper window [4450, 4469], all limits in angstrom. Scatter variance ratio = 2.2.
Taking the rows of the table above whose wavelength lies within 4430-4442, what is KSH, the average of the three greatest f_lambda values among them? 10.1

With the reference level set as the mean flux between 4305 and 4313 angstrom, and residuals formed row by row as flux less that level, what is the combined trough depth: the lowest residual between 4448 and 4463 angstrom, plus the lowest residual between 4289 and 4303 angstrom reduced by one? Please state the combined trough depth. 3.2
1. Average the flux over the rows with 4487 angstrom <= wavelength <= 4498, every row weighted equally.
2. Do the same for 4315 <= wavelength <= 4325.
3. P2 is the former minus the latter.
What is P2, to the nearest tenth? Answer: 1.4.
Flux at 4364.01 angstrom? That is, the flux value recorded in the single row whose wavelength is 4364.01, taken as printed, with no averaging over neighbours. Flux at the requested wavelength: 10.6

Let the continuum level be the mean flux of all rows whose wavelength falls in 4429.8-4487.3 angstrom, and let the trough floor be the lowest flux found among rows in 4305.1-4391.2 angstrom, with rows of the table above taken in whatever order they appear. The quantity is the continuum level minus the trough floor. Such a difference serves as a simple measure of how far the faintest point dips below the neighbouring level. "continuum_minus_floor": 4.4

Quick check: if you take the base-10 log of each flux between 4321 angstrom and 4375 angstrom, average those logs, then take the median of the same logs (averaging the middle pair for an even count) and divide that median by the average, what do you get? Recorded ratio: 1.00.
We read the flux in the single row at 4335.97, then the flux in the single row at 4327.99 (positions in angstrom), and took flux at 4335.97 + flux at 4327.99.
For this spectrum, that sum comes 19.1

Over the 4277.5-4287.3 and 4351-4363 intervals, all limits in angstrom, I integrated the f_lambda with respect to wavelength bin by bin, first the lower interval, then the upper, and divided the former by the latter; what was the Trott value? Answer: 0.68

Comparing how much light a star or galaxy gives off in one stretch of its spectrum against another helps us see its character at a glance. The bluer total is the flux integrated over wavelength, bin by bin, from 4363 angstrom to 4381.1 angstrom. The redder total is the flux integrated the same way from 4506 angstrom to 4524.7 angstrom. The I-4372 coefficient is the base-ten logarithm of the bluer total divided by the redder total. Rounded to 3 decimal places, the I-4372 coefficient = -0.053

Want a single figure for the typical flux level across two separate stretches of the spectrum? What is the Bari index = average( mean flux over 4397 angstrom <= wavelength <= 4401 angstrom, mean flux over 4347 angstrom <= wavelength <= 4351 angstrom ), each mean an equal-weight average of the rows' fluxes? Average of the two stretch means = 9.4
